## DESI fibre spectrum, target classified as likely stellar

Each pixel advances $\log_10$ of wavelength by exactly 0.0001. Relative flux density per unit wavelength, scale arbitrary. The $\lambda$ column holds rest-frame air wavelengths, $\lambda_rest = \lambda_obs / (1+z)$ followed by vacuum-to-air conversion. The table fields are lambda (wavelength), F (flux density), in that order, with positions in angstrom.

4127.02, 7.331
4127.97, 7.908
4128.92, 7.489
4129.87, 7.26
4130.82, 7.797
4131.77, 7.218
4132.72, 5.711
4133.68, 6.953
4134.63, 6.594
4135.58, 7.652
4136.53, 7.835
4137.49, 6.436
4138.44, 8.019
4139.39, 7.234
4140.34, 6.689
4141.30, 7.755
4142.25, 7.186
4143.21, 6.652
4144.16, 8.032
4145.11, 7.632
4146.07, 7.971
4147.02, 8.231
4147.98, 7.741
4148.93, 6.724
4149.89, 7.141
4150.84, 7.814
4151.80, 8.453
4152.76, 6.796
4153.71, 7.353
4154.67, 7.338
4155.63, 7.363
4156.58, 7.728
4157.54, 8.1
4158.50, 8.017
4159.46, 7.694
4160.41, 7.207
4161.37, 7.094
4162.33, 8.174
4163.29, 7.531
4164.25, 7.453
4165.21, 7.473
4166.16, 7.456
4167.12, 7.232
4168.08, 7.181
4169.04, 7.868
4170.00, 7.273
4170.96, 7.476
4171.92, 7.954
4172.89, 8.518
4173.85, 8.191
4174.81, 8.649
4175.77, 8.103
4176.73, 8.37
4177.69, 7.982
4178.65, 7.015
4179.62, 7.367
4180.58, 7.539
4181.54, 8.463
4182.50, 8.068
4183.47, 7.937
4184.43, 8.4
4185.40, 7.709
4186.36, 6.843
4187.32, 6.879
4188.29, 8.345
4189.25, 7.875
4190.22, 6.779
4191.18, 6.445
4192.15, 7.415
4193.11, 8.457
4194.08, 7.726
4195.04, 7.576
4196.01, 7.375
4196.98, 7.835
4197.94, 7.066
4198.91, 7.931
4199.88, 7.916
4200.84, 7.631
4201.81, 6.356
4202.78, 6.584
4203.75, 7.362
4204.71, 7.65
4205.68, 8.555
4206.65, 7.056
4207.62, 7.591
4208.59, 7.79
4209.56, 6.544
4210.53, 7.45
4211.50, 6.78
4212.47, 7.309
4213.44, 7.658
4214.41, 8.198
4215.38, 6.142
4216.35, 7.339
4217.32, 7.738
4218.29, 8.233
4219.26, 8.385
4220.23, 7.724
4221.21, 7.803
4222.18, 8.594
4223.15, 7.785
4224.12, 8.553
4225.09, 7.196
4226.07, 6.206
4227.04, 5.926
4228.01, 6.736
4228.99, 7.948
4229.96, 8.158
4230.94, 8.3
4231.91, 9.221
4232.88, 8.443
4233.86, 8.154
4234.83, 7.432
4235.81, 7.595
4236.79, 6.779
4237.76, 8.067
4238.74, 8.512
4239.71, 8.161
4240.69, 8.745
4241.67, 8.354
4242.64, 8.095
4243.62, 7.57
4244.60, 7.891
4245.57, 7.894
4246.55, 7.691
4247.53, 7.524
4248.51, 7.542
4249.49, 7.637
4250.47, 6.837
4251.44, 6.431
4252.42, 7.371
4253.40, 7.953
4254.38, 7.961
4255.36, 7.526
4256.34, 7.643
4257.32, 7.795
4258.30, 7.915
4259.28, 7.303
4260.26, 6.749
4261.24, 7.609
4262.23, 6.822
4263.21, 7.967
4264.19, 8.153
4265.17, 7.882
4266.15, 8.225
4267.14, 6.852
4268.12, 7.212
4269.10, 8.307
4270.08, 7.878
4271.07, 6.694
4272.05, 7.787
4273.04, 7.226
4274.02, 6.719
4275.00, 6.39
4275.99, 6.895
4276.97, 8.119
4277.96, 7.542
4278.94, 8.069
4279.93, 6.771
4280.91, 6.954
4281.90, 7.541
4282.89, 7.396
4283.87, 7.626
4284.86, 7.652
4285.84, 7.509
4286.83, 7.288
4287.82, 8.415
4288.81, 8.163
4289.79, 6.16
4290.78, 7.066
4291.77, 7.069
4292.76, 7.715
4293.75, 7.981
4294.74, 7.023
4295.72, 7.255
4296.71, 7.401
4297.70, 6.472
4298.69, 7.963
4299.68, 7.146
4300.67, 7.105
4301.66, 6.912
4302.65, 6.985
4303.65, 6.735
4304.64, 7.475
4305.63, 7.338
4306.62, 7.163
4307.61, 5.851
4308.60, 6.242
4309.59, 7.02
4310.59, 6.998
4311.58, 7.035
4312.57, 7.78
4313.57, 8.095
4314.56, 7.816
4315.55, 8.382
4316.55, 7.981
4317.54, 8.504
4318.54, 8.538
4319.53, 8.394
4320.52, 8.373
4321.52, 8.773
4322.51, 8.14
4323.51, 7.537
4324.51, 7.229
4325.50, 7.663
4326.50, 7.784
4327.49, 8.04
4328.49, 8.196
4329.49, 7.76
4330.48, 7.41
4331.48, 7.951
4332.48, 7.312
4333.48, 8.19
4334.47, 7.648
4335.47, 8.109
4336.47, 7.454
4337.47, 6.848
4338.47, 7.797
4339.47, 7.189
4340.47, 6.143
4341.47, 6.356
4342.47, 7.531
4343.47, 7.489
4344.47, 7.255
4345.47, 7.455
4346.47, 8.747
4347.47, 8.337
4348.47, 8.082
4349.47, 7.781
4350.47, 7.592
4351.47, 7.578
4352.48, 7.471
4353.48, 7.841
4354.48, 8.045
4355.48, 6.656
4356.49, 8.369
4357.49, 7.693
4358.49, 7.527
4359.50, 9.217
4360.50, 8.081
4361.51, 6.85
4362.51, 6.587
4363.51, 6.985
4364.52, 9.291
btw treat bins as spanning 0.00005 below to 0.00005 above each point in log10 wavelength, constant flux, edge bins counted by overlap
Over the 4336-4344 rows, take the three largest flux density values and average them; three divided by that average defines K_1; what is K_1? 0.394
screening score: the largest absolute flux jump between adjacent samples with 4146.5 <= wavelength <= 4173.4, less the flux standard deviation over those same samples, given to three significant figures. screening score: 1.20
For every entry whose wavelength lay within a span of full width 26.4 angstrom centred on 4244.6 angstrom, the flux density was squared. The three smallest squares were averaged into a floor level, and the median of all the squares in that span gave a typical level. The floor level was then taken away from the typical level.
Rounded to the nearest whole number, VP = 16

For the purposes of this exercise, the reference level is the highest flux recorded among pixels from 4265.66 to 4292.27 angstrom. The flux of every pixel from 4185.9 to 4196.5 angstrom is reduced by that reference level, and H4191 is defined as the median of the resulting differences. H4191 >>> -1.0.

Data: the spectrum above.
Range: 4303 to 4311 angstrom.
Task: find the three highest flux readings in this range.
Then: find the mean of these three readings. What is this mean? 7.33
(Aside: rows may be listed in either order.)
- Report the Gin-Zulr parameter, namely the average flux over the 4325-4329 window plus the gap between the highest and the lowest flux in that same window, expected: 8.5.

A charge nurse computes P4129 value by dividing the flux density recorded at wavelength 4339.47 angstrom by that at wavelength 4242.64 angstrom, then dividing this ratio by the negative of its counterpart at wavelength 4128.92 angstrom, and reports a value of -0.119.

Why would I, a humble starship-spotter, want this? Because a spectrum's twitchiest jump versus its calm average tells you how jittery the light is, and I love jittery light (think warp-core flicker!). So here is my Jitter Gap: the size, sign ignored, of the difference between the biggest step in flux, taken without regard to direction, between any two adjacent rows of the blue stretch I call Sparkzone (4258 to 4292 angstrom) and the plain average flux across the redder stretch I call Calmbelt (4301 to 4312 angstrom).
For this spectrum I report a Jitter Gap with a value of 4.88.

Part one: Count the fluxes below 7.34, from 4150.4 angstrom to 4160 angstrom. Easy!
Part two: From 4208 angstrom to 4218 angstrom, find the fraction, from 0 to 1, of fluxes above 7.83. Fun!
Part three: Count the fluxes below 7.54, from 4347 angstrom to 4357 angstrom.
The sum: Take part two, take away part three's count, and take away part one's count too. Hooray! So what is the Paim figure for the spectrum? -4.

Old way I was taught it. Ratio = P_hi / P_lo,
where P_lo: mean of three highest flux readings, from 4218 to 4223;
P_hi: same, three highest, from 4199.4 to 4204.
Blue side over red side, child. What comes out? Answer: 0.91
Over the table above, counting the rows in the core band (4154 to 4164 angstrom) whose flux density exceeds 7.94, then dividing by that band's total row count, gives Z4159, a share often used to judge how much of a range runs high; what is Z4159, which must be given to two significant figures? 0.30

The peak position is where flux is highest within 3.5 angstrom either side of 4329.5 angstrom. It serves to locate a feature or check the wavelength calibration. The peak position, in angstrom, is 4328.49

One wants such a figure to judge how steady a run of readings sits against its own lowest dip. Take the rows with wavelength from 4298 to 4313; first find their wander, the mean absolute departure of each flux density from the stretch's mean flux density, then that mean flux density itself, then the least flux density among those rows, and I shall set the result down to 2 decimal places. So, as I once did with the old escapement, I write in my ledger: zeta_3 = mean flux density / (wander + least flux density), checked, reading 1.14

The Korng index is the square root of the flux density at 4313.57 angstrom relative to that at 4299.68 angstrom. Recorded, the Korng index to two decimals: 1.06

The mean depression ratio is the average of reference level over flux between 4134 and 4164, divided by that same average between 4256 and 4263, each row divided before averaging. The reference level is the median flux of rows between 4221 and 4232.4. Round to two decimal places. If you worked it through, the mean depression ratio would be 0.99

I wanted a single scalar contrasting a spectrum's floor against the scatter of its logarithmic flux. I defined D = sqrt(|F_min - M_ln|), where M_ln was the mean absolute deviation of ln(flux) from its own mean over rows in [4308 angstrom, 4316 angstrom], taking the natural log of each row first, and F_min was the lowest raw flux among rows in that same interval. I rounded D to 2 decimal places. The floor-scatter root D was 2.48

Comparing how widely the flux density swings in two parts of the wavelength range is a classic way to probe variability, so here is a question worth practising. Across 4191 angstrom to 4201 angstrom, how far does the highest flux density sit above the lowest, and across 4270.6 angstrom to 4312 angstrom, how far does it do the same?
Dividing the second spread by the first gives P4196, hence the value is 1.3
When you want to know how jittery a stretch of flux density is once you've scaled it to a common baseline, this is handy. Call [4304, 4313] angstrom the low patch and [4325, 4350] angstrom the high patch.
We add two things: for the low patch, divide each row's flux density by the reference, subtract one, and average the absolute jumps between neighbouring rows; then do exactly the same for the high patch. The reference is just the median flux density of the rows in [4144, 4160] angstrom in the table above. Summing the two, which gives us 0.12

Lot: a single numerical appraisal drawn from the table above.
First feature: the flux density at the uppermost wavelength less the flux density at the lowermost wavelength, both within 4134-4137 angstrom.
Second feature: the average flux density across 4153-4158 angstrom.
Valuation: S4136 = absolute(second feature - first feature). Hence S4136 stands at 6.3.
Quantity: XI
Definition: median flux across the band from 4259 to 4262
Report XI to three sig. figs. 7.30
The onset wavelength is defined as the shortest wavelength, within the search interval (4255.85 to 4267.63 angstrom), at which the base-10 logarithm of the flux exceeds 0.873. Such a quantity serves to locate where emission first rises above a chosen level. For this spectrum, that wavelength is 4256.34 angstrom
